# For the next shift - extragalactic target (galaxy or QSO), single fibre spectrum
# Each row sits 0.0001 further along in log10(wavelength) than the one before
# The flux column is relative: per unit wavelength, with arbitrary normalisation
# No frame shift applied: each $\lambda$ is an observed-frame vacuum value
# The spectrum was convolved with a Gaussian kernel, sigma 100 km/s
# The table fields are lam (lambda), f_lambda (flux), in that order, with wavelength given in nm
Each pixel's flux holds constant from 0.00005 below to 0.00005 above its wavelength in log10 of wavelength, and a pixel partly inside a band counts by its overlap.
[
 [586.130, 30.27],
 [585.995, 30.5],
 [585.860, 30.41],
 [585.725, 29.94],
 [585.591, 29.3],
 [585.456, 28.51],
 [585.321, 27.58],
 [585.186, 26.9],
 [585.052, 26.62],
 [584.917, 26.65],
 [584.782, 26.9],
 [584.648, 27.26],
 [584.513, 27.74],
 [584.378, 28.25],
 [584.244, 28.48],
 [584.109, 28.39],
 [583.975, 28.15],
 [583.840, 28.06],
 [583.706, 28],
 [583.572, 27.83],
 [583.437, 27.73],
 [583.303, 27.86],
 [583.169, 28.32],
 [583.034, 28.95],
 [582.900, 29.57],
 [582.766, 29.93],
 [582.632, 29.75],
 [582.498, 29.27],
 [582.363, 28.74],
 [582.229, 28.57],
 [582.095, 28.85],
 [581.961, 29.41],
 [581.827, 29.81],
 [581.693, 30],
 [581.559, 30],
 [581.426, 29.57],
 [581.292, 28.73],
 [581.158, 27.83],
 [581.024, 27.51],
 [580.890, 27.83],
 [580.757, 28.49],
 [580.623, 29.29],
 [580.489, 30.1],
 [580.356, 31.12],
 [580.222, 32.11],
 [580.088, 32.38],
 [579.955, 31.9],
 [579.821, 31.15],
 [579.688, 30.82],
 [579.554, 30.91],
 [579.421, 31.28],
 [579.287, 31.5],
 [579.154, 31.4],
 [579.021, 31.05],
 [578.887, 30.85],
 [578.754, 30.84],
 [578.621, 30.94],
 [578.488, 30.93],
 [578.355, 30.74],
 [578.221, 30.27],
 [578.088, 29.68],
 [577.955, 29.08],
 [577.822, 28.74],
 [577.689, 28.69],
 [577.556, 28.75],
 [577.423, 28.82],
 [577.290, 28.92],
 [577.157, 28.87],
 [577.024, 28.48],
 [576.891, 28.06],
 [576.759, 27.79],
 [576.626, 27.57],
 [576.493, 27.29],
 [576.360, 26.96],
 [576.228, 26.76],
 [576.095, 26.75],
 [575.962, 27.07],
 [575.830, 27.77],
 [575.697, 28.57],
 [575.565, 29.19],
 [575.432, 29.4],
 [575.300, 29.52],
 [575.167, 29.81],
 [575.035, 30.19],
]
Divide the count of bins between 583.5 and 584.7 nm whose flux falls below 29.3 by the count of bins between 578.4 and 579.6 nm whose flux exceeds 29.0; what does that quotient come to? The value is 1.00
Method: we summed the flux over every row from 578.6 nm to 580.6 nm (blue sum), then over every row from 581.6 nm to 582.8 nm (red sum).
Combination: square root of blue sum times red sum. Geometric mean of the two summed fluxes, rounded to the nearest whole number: 352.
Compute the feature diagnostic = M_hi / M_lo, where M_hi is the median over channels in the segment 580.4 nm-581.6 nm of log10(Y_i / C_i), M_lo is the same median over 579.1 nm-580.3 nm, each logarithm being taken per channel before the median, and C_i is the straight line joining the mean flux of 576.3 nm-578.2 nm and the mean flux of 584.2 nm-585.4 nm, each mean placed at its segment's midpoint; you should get 0.3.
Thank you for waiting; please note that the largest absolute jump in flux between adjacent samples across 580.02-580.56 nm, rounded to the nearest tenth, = 1.0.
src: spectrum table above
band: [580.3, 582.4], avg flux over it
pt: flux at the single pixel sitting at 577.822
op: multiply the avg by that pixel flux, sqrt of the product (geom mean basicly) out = 28.9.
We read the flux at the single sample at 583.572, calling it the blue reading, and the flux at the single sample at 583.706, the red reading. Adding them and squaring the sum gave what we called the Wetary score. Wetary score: 3117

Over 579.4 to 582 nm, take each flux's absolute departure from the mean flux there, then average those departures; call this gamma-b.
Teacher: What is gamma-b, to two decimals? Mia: 1.17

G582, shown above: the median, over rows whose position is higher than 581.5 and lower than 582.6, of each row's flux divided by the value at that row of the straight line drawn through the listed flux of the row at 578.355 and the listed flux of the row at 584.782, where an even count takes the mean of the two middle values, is 1.03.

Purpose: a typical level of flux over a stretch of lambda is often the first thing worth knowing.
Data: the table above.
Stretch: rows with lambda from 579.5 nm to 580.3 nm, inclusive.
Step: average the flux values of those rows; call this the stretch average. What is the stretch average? 31.5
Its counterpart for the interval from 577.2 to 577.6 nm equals 28.8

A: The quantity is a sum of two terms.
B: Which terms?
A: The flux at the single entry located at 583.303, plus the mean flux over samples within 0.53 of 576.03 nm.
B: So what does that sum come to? 55.4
